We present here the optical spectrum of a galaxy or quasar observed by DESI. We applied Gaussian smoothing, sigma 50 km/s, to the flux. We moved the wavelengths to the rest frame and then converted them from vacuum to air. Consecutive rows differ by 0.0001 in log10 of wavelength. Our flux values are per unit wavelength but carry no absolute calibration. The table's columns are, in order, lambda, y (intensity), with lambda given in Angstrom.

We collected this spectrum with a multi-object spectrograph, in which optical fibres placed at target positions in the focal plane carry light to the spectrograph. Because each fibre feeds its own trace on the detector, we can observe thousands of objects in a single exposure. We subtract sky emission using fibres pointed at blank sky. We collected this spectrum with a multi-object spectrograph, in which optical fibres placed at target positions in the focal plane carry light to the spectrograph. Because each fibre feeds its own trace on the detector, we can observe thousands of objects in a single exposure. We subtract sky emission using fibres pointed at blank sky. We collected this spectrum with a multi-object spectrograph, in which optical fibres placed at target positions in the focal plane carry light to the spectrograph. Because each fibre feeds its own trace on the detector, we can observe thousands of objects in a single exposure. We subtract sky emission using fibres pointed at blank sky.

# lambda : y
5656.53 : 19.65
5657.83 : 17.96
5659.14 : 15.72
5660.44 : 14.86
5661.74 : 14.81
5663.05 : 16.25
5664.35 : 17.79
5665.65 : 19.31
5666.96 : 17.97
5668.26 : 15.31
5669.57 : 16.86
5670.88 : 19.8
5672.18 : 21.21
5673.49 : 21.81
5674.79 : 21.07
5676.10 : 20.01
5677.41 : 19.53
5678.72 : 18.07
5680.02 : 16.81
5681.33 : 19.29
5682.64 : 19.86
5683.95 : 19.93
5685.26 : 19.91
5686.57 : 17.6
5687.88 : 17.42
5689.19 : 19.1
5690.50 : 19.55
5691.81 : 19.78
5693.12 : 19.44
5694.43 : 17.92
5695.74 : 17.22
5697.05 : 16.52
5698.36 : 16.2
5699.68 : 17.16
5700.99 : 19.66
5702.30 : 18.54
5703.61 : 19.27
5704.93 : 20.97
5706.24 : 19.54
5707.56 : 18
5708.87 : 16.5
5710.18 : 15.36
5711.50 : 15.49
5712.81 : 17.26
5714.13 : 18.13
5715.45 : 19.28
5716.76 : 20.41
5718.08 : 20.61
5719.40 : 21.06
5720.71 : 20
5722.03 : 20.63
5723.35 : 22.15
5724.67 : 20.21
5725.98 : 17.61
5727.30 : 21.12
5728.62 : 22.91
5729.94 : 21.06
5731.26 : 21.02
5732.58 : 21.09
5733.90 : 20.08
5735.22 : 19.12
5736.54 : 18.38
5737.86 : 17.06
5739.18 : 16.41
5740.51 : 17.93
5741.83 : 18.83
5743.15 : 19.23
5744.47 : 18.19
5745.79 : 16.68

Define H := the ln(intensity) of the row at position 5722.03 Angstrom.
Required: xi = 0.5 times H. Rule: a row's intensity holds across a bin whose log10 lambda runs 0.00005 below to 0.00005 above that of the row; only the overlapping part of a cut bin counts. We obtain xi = 1.51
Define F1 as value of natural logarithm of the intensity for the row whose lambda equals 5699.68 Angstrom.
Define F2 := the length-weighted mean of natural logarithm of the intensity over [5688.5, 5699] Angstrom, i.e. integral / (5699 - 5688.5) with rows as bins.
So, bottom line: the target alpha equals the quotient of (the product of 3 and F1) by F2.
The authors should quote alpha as 2.94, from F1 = 2.843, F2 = 2.90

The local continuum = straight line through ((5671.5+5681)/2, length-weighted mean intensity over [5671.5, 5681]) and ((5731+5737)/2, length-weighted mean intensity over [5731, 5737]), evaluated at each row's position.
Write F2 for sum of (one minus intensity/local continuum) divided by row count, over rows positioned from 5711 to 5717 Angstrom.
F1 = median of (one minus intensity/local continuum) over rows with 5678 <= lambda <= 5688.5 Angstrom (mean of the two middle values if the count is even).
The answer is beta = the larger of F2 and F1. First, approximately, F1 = 0.06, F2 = 0.09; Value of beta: 0.09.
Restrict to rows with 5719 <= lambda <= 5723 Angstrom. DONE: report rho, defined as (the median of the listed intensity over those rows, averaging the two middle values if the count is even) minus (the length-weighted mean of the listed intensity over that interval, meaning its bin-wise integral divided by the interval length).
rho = -0.03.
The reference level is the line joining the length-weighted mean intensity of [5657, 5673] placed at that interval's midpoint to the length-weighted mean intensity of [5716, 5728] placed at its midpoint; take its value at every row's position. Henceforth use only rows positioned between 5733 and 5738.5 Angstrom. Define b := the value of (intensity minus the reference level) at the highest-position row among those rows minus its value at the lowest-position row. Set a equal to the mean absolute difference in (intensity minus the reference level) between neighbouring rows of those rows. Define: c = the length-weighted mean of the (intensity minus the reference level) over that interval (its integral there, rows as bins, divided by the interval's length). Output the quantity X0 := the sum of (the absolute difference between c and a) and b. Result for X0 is 0.2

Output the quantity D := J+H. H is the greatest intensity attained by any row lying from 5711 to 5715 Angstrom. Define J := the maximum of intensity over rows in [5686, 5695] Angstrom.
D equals 38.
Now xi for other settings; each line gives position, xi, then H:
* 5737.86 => 1.42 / 2.84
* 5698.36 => 1.39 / 2.79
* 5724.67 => 1.50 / 3.01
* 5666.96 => 1.44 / 2.89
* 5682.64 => 1.49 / 2.99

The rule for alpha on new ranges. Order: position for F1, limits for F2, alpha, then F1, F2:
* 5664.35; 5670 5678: 2.86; 2.879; 3.02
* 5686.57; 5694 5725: 2.95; 2.868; 2.92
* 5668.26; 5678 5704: 2.81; 2.729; 2.91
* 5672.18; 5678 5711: 3.15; 3.054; 2.91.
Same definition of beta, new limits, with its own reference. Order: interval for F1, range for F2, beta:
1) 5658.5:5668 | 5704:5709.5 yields 0.18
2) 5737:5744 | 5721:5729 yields 0.10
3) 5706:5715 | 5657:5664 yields 0.19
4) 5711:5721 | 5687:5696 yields 0.06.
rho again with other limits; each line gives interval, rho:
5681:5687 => 0.49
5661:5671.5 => 0.10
